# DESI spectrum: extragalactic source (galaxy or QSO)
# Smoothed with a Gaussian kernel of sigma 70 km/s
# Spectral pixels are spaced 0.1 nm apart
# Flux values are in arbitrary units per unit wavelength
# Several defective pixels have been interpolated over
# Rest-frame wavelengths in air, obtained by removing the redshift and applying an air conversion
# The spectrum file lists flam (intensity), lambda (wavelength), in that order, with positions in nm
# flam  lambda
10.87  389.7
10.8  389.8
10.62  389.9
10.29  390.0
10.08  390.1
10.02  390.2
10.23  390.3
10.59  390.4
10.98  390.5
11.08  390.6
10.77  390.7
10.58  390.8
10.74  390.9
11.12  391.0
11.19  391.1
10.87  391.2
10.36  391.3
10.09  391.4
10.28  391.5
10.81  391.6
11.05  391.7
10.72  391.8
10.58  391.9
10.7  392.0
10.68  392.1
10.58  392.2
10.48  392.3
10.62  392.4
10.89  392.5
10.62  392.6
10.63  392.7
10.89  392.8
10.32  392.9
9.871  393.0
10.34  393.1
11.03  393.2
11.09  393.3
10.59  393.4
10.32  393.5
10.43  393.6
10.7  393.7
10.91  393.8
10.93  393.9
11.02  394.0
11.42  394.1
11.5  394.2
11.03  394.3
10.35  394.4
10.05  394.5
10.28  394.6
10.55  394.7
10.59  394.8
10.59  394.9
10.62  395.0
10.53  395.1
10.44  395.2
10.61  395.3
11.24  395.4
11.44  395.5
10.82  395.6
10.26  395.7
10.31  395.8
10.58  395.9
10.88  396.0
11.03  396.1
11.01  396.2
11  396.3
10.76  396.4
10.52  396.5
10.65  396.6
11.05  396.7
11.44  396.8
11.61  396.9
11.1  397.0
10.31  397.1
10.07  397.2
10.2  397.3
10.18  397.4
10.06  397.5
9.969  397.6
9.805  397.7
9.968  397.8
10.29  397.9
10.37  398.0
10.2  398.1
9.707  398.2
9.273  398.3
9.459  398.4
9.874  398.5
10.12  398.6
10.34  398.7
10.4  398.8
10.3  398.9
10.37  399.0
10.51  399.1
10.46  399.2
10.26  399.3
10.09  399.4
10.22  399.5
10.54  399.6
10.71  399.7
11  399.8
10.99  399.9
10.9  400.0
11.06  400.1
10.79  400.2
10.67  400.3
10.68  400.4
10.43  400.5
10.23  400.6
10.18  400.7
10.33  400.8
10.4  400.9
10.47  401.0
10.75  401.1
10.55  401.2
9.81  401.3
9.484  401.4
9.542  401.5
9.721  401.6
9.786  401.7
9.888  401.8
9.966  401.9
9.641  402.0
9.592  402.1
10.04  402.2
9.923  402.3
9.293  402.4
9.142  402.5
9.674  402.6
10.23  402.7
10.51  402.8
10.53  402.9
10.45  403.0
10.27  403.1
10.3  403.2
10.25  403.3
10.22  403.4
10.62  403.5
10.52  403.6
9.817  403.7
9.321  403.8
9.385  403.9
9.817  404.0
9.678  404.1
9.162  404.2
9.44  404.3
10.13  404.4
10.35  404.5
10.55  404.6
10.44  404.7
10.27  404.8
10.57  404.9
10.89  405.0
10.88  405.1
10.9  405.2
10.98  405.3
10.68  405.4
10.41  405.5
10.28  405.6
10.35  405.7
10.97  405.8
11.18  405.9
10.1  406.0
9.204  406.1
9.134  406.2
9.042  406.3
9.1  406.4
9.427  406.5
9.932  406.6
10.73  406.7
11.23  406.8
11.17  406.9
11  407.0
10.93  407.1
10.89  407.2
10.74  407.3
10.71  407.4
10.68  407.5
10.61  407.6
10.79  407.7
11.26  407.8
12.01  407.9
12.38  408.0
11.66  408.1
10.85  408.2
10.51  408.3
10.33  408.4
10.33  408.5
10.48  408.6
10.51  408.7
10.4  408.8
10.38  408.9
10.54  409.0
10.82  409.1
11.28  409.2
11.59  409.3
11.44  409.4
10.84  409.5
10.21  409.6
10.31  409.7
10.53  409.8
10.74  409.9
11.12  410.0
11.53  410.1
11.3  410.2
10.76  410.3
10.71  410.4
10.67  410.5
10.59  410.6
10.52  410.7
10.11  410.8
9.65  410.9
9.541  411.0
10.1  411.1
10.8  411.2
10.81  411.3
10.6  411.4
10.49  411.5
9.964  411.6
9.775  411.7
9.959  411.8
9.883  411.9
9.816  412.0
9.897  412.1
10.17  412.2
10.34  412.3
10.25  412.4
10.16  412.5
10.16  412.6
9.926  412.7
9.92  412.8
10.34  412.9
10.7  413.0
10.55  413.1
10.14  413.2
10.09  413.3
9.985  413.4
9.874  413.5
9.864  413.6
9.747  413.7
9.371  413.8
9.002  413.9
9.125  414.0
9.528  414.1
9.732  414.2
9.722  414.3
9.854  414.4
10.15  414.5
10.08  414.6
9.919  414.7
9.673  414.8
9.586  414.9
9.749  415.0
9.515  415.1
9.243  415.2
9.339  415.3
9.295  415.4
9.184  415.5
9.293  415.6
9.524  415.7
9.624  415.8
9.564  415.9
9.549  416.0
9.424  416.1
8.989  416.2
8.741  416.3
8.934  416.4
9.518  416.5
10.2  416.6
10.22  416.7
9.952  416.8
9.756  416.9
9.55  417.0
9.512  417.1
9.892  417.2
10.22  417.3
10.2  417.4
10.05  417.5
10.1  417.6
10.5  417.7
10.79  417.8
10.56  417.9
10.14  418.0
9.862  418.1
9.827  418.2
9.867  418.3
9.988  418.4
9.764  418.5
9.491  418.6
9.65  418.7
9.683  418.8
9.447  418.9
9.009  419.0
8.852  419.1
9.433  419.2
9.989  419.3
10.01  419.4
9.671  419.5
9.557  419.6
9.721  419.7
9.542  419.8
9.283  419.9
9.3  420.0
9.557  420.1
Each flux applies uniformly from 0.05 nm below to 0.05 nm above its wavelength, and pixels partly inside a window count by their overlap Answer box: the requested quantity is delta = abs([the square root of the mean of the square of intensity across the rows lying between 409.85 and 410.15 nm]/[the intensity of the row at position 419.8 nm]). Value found 1.17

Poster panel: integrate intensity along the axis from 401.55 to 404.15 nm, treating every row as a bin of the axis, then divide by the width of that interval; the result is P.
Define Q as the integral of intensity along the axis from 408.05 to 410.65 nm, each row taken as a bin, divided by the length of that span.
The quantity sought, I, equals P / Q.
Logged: 0.92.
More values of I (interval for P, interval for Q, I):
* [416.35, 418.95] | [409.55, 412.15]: 0.95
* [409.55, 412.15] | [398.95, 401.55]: 1.00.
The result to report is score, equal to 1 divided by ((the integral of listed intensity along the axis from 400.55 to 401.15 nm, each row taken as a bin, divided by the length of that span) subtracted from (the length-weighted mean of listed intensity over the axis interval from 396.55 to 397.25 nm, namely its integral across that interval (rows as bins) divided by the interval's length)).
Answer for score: 2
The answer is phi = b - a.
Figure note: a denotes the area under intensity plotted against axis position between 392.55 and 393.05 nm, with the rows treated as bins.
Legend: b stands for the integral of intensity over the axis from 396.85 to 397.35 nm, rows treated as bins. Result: 0.1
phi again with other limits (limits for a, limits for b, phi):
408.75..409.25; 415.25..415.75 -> -0.7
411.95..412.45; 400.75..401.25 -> 0.2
